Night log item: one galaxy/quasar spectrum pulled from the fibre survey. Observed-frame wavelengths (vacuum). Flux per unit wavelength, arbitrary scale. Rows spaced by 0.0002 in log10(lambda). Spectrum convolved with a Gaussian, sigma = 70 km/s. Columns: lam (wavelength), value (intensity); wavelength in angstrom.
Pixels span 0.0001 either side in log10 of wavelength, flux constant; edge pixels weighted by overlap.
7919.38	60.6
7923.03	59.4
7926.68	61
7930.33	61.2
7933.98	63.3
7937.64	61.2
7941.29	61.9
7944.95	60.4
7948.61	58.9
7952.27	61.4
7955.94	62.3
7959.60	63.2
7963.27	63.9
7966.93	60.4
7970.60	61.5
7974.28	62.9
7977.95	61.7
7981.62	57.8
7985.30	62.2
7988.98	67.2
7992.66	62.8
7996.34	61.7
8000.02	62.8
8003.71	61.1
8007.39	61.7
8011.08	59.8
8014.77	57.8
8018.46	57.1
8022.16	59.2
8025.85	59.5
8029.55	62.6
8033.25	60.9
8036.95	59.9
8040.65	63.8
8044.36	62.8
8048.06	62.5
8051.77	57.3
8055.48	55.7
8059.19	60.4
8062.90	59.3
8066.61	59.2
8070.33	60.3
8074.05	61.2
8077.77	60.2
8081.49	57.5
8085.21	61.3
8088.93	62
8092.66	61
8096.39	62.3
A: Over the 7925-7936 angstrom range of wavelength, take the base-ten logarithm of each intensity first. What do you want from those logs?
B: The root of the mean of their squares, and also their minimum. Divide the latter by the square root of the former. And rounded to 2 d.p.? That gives 1.33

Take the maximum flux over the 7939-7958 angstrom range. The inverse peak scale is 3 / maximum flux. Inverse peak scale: 0.0482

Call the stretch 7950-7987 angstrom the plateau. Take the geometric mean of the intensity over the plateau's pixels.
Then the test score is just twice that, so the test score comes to 123.4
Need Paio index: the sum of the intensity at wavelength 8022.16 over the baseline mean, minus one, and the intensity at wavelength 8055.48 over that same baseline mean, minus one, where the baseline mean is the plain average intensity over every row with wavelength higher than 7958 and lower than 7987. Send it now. -0.14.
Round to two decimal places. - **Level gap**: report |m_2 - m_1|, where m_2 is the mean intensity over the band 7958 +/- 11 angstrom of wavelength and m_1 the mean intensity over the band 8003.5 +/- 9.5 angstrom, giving 0.26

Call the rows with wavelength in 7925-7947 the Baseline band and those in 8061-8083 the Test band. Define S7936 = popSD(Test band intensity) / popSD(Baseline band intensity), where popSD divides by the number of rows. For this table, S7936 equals 1.3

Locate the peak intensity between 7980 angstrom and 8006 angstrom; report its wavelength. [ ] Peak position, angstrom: 7988.98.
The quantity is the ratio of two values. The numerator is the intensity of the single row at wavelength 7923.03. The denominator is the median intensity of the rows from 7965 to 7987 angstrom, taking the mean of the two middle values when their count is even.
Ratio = 0.96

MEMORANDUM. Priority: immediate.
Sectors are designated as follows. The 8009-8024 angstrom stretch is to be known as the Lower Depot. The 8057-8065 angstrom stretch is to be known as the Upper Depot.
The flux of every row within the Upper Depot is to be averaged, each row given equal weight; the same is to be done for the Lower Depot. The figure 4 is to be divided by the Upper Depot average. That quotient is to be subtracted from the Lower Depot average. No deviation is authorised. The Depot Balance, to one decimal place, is 58.4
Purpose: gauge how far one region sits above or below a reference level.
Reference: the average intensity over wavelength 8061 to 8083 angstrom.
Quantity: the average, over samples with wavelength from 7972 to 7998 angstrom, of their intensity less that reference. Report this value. 2.7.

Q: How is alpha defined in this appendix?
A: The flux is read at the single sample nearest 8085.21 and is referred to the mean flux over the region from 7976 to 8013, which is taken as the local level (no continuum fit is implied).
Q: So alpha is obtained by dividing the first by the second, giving 0.99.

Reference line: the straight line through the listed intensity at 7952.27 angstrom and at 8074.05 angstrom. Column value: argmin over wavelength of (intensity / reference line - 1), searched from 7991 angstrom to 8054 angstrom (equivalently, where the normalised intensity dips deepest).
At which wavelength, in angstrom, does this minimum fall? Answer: 8018.46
